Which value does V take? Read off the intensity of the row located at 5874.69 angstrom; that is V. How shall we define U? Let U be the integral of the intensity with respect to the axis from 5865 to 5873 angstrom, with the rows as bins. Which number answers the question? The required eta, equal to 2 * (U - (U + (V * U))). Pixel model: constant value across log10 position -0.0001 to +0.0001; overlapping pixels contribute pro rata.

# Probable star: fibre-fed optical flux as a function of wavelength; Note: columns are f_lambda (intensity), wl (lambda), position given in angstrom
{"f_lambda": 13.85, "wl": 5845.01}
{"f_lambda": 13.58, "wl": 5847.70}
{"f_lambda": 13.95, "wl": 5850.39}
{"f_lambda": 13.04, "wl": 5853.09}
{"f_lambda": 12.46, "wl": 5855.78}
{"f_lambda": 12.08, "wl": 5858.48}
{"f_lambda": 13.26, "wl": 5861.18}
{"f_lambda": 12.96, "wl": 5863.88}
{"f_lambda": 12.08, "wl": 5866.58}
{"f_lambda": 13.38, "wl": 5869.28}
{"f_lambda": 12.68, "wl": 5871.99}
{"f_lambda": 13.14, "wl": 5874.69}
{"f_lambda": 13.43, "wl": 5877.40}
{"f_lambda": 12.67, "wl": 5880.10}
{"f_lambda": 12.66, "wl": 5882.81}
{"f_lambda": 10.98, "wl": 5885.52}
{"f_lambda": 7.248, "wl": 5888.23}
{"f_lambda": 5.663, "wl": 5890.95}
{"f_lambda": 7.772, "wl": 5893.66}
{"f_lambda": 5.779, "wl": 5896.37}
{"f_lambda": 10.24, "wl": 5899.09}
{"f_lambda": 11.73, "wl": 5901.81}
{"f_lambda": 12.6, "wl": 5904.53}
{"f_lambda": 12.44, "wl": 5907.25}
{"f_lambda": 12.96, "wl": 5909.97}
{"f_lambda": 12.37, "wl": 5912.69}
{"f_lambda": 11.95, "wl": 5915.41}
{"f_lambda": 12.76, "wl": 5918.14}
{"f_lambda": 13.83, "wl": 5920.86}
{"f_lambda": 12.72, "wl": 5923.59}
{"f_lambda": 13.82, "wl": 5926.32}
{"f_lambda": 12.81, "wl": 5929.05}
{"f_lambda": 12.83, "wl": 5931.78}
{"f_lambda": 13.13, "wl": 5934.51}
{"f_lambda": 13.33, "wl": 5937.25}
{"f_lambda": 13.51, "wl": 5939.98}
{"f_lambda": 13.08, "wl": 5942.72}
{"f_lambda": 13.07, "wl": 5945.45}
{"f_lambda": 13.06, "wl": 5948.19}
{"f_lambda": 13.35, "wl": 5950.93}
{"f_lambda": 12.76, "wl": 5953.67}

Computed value -2674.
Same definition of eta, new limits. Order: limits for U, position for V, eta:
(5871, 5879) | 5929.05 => -2685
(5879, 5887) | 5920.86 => -2657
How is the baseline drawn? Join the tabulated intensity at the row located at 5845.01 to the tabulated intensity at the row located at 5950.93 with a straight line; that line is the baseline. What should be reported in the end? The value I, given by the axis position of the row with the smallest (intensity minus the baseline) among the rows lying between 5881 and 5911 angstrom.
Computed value 5890.95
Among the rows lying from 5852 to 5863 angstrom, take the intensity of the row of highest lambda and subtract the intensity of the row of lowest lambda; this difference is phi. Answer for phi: 0.22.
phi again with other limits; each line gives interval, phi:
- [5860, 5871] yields 0.12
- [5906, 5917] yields -0.49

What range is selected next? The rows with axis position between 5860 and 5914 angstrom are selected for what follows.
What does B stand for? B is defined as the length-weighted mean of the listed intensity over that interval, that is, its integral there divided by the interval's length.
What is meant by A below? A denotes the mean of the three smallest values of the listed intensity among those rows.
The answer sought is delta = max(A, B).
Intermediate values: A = 6.2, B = 11.3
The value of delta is 11.3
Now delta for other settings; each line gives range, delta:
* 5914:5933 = 13.0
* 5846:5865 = 13.1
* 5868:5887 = 12.7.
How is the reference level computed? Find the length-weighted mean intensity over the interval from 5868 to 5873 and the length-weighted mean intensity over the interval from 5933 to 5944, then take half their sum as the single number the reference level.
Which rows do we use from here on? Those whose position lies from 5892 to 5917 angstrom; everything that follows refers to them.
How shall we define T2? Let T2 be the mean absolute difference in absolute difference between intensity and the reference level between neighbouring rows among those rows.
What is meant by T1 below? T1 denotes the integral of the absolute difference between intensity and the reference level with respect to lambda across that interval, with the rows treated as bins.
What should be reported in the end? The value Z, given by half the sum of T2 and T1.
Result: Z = 30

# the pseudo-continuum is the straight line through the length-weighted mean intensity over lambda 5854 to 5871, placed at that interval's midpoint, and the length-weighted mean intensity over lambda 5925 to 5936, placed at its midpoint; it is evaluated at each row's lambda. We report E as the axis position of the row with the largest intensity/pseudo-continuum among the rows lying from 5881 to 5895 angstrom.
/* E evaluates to 5882.81 angstrom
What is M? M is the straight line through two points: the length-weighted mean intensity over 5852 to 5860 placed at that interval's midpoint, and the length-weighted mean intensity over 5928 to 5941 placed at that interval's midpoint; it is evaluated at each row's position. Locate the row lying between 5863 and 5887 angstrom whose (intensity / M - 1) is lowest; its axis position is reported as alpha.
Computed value 5885.52 angstrom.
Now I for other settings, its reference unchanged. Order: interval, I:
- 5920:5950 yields 5923.59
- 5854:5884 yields 5858.48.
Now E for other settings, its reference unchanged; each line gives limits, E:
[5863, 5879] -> 5869.28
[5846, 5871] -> 5850.39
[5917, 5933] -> 5920.86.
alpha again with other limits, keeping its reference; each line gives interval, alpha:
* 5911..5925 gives 5915.41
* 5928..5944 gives 5931.78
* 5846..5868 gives 5866.58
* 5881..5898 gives 5890.95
